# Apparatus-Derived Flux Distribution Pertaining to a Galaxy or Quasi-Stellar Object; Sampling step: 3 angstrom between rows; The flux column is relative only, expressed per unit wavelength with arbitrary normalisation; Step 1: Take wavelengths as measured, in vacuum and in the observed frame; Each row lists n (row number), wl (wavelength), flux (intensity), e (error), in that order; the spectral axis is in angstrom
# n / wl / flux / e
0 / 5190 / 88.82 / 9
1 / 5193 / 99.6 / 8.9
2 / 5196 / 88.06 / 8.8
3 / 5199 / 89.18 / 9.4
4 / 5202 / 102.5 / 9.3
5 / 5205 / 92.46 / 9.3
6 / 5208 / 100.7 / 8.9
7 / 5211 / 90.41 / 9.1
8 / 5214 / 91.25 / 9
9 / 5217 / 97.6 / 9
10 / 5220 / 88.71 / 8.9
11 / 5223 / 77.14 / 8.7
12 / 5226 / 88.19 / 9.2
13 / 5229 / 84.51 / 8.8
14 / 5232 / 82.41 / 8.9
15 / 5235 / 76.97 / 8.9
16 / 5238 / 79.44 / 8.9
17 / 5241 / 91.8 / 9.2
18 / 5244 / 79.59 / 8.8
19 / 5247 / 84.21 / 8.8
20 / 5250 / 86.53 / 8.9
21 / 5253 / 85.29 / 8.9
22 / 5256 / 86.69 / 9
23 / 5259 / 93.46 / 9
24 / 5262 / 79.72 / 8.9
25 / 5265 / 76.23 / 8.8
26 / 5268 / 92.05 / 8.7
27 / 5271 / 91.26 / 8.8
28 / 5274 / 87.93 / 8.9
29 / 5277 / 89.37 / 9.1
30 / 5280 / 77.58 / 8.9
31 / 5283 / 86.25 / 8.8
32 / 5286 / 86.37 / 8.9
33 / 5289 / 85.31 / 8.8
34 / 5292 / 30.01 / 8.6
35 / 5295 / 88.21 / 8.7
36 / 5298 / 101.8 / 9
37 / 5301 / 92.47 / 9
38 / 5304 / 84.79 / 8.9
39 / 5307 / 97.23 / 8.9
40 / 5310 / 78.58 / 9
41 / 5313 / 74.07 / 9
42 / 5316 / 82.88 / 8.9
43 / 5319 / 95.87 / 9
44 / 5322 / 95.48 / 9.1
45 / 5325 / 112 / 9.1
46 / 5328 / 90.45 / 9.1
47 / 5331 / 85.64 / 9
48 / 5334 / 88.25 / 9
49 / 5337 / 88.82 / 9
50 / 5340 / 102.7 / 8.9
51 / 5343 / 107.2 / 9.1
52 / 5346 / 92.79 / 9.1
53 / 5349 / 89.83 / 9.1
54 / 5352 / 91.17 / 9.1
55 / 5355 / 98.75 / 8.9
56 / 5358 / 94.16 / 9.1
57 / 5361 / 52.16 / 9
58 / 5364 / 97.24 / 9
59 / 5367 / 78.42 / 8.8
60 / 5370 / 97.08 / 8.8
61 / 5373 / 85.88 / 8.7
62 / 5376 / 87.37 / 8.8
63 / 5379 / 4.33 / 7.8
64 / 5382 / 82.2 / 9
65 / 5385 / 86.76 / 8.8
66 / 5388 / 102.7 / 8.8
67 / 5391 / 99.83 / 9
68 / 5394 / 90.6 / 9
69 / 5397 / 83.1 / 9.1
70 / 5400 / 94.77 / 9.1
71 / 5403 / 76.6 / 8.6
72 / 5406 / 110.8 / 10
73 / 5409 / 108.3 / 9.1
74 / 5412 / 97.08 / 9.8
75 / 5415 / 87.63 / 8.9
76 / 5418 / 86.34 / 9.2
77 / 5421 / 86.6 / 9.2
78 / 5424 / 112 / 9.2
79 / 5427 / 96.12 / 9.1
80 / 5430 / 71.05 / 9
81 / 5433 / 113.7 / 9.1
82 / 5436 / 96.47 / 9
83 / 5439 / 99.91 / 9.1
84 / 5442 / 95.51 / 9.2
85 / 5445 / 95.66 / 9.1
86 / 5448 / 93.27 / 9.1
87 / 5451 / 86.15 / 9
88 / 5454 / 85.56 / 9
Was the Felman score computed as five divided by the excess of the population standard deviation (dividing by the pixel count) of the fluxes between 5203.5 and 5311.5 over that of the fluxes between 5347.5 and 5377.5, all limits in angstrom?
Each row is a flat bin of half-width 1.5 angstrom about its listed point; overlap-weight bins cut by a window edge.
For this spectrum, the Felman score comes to -3.0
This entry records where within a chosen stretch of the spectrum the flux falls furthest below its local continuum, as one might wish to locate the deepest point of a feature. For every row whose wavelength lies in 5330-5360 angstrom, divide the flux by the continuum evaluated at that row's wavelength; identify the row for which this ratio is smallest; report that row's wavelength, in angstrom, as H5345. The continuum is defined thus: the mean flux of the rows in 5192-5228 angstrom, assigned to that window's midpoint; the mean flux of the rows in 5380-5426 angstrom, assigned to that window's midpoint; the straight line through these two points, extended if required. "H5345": 5331 angstrom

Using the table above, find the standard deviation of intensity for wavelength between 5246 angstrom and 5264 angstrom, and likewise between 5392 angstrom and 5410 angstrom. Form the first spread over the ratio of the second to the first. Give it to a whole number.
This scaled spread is 1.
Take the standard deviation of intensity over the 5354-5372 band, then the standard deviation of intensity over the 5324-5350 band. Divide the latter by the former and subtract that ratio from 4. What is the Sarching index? 3.5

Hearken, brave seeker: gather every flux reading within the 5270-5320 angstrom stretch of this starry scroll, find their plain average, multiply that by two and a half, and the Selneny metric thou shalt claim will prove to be 210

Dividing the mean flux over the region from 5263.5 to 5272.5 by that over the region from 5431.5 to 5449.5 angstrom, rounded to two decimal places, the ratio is 0.87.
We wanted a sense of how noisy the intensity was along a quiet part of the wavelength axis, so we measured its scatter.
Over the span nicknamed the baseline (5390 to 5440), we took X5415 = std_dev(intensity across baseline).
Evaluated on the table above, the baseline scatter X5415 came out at 12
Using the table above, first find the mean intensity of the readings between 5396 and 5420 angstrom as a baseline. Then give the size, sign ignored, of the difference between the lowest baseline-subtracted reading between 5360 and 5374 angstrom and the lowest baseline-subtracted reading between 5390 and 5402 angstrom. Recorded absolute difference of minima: 31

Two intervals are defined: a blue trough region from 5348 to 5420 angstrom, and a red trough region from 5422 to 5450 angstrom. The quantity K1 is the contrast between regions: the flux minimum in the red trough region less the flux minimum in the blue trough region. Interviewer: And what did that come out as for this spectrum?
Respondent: 67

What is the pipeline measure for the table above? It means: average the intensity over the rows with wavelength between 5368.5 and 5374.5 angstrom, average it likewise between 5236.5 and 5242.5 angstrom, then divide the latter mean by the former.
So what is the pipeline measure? 0.94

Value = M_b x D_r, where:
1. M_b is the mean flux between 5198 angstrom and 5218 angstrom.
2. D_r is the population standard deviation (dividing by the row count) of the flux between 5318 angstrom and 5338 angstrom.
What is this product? 779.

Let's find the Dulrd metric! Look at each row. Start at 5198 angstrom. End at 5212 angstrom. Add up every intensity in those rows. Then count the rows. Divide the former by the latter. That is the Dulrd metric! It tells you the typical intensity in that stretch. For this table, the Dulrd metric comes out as 95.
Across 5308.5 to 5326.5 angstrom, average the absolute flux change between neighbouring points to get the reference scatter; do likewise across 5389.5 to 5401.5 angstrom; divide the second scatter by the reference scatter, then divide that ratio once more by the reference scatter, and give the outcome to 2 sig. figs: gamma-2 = 0.13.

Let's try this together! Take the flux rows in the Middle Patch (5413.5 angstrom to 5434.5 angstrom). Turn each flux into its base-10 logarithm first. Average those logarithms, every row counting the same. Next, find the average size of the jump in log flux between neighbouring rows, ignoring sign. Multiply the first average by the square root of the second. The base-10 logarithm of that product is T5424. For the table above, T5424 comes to -0.24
